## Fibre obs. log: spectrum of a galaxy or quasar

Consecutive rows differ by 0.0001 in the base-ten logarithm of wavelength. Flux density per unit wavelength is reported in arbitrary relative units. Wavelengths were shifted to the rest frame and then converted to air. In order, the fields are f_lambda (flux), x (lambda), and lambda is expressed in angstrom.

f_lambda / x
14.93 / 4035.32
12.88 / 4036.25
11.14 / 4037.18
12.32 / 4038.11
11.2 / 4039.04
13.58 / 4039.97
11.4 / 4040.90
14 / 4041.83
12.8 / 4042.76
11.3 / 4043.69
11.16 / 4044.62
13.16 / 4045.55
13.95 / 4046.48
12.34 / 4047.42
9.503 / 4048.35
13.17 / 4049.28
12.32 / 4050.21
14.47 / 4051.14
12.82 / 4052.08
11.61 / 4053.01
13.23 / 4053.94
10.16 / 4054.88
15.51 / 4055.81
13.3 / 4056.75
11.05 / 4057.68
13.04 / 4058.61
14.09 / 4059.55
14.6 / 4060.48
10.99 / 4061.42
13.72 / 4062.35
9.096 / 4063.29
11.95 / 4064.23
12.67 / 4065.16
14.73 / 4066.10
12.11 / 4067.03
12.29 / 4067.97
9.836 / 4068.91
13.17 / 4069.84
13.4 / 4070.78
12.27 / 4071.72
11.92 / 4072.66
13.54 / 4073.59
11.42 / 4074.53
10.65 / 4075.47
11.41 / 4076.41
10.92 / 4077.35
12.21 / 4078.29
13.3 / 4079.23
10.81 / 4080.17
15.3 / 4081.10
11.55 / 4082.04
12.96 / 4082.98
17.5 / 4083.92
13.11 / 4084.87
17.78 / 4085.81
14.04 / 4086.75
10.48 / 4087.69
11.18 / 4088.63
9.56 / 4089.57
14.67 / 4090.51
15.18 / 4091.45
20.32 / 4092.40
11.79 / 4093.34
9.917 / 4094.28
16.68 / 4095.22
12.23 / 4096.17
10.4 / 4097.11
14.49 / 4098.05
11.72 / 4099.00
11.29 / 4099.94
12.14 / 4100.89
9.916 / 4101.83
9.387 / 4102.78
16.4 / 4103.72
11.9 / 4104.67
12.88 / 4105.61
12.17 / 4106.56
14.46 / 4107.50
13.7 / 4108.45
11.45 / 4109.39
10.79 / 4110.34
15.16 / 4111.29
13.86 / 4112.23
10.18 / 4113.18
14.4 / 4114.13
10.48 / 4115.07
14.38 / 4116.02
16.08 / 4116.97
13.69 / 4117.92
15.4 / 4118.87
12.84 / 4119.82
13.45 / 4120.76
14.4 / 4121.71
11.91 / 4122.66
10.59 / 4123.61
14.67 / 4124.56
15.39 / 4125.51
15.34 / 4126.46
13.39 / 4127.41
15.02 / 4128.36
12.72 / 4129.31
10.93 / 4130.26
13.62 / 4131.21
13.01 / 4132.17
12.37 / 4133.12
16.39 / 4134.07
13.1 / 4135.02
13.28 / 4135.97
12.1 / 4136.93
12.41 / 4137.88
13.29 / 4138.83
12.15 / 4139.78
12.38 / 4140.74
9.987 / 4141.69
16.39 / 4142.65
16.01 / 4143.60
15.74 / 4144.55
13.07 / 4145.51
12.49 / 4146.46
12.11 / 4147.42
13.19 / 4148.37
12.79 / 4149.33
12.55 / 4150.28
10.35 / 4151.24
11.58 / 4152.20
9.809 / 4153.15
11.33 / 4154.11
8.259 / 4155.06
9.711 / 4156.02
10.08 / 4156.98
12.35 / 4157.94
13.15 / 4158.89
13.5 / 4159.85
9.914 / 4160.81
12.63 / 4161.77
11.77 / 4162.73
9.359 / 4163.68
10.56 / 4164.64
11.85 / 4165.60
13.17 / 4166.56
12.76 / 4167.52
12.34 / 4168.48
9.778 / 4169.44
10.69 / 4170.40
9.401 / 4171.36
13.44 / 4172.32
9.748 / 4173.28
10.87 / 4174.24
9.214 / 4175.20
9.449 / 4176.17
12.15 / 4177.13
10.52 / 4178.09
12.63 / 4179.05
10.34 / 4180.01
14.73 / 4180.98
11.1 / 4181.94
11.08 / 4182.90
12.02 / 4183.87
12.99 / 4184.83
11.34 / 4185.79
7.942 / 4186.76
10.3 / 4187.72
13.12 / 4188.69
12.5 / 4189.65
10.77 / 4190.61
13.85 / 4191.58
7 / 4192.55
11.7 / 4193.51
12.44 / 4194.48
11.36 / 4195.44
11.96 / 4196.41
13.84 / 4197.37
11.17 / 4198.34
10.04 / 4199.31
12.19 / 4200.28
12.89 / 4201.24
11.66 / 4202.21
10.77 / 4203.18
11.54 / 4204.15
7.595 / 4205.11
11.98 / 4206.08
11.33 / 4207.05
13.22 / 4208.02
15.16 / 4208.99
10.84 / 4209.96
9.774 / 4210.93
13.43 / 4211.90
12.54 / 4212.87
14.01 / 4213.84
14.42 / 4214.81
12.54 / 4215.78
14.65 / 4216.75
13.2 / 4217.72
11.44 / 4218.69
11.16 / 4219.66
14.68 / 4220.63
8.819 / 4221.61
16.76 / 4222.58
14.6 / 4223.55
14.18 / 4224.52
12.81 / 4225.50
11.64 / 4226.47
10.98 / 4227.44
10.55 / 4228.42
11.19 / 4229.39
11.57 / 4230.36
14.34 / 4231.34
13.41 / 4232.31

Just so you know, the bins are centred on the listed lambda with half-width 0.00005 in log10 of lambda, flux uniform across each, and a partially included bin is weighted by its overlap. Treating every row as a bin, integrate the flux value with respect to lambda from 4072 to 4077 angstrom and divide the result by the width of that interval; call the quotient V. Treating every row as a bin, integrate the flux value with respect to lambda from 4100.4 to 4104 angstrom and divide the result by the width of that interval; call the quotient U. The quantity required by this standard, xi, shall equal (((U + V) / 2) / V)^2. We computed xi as 0.99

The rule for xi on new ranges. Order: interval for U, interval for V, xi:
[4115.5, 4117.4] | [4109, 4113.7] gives 1.24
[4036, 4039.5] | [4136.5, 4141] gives 0.95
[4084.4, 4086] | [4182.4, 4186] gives 1.28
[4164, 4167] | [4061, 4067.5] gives 0.96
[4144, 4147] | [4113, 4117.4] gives 1.04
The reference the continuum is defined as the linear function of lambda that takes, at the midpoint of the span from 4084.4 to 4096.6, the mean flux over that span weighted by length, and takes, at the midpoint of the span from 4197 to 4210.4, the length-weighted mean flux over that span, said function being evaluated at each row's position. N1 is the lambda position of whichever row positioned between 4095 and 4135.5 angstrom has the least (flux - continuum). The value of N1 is 4102.78 angstrom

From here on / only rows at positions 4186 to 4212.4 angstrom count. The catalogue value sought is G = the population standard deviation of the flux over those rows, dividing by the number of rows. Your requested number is 1.9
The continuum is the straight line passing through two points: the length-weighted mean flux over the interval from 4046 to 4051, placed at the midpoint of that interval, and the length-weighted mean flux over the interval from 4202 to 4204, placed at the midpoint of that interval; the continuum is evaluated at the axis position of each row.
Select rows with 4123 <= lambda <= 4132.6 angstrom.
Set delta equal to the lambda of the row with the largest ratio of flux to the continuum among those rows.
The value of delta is 4125.51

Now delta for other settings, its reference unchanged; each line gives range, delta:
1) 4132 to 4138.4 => 4134.07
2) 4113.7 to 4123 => 4116.97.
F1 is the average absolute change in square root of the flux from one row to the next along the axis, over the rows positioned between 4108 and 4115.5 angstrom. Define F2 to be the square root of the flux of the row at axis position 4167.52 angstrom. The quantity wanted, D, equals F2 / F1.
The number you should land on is 8.7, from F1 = 0.41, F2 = 3.57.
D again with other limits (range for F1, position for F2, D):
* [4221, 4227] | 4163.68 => 8.5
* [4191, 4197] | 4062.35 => 8.4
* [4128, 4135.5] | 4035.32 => 13.0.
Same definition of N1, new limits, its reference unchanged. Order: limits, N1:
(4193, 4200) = 4199.31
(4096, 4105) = 4102.78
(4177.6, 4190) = 4186.76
